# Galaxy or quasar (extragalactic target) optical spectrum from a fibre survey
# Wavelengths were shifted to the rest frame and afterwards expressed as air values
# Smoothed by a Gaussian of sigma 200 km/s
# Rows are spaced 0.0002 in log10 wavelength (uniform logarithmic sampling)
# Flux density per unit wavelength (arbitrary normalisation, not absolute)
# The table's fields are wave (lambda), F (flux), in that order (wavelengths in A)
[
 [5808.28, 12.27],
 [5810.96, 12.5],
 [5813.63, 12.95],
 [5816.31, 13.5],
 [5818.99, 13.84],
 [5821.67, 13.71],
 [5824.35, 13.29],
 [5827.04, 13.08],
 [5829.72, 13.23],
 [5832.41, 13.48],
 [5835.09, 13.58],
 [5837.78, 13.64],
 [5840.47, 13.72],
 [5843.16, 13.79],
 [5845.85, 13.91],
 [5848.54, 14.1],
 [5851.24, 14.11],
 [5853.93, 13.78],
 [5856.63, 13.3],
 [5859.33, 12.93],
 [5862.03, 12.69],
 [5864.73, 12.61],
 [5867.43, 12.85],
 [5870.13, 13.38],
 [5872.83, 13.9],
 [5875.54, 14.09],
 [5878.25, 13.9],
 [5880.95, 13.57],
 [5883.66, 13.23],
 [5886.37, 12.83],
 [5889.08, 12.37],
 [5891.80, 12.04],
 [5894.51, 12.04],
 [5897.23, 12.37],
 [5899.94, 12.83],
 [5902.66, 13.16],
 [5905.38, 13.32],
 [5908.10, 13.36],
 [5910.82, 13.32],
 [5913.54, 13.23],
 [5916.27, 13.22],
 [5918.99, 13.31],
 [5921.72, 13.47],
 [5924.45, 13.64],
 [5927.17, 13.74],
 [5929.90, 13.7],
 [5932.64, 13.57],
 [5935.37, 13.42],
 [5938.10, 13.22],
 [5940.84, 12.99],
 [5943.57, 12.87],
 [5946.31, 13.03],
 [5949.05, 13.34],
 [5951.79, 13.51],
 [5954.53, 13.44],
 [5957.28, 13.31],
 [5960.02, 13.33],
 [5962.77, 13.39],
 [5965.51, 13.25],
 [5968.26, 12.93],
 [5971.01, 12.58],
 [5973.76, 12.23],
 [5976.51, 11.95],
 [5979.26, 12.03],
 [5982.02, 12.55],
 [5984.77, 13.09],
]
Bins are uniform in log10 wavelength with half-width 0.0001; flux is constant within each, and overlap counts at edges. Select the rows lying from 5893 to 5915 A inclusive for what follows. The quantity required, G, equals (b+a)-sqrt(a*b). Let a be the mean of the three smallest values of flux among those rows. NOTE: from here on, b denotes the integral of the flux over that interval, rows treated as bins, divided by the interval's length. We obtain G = 12.7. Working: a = 12.41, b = 12.95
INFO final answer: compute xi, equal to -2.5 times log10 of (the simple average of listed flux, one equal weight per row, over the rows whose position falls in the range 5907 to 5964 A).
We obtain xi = -2.81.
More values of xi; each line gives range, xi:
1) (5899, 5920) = -2.80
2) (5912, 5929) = -2.82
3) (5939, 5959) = -2.80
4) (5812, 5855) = -2.83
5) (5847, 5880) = -2.82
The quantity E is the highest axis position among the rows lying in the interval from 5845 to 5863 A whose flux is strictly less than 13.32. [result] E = 5862.03 A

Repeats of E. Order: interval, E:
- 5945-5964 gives 5957.28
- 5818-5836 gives 5829.72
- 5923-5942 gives 5940.84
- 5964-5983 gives 5982.02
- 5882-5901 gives 5899.94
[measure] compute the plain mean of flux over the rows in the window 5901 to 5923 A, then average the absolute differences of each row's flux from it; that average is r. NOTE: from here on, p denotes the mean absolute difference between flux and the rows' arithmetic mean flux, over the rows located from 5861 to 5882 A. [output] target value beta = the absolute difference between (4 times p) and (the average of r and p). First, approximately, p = 0.49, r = 0.07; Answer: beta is 1.7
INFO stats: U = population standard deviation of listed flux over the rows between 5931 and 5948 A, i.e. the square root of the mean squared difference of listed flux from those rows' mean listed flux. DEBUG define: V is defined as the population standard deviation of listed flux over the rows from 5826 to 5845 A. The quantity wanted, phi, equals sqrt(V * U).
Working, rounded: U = 0.247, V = 0.24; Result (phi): 0.24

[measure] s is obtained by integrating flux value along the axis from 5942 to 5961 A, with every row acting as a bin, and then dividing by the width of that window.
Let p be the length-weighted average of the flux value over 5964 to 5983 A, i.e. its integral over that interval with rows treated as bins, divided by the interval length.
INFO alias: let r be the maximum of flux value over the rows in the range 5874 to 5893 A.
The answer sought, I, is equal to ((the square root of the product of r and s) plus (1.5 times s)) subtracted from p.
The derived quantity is -21.0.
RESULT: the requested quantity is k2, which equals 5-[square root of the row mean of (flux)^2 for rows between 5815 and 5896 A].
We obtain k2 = -8.36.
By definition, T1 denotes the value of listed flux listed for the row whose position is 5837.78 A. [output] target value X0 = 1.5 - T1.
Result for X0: -12.1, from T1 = 13.64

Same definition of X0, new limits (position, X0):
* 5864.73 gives -11.1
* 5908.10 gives -11.9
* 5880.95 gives -12.1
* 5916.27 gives -11.7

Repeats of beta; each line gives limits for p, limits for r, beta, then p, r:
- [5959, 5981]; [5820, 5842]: 1.7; 0.51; 0.20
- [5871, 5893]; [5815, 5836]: 2.1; 0.62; 0.20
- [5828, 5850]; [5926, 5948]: 0.6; 0.20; 0.29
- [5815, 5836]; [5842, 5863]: 0.5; 0.20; 0.45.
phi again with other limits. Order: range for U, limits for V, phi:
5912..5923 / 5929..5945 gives 0.17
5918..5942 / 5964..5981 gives 0.33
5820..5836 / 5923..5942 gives 0.23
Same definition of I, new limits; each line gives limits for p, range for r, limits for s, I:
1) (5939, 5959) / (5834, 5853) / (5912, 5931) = -20.8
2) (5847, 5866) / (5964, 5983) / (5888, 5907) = -18.5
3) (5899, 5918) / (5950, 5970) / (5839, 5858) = -21.2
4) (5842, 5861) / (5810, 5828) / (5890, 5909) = -18.6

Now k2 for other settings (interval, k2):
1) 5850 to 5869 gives -8.19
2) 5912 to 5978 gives -8.20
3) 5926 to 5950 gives -8.32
